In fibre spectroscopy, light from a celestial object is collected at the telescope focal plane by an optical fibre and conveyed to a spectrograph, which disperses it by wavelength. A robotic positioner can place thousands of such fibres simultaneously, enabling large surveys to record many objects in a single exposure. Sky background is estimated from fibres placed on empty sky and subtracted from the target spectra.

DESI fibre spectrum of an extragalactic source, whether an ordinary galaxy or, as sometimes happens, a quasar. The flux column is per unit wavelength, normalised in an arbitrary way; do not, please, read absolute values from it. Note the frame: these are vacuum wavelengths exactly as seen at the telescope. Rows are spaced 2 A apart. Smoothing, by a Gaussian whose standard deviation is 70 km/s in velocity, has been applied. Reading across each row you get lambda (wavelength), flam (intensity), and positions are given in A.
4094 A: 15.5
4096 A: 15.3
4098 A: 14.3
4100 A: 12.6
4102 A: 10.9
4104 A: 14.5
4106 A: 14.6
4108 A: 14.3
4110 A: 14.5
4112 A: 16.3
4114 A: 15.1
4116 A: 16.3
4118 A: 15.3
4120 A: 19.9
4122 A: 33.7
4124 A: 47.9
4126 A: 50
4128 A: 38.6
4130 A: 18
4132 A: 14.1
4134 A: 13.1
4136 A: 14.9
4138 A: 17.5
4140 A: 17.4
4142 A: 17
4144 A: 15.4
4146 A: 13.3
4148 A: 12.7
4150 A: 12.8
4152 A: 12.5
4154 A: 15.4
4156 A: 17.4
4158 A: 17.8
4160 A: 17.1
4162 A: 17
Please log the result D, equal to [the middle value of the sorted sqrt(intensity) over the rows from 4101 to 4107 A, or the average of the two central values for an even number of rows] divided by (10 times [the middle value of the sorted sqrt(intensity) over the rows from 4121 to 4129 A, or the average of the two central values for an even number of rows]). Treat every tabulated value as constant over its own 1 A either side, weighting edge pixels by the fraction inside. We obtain 0.058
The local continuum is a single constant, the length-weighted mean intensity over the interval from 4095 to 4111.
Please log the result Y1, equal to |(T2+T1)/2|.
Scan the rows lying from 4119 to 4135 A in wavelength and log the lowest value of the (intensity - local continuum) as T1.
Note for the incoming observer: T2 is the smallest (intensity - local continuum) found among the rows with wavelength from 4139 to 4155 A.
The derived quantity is 1.1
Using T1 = -0.8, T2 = -1.4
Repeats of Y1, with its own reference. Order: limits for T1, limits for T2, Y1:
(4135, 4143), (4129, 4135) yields 0.1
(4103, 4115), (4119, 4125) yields 3.2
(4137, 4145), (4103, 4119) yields 1.0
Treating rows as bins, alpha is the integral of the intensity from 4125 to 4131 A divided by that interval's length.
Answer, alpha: 36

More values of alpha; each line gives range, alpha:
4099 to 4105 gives 13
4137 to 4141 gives 17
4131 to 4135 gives 14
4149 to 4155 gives 14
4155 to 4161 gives 17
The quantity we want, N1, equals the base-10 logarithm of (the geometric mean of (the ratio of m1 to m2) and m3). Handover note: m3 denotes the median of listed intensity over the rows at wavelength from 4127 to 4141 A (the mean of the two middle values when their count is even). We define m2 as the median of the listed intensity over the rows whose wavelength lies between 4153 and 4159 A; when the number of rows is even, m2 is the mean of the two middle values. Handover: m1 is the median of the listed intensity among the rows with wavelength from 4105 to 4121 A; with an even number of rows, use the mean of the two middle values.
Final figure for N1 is 0.59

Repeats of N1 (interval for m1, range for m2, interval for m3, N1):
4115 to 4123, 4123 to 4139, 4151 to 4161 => 0.62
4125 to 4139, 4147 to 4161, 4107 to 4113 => 0.61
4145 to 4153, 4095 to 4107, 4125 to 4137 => 0.58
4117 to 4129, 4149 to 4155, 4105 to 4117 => 0.81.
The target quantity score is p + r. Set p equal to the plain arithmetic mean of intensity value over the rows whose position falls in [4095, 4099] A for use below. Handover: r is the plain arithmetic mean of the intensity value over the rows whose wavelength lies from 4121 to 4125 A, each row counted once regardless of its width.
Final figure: 55.6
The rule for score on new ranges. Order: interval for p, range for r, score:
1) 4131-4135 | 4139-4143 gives 30.8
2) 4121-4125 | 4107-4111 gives 55.2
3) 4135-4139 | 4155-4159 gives 33.8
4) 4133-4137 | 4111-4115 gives 29.7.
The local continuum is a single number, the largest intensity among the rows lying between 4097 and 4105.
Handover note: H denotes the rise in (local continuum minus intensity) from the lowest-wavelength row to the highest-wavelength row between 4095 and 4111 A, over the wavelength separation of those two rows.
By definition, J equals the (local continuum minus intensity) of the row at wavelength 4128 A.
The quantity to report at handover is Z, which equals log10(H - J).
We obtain 1.4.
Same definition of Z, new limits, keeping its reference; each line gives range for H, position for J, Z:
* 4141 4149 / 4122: 1.3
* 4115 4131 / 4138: 0.5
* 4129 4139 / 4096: -0.1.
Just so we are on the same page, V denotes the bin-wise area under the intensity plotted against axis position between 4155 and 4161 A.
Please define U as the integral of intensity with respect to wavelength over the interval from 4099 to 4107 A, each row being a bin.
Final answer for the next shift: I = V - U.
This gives -1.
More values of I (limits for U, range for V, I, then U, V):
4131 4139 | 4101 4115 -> 81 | 119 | 200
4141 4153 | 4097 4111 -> 24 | 167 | 191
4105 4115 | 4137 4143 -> -46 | 150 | 104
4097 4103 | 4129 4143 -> 148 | 76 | 224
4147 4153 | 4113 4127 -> 320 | 76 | 396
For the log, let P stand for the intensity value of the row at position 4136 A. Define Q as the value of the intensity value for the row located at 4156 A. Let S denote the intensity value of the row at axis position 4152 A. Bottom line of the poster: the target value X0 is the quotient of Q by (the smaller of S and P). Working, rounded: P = 14.9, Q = 17.4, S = 12.5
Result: 1.4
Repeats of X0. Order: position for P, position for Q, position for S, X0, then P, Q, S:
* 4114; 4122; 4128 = 2.2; 15.1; 33.7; 38.6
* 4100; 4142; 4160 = 1.3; 12.6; 17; 17.1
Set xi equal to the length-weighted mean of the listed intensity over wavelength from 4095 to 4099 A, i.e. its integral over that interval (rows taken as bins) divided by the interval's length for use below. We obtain 14.8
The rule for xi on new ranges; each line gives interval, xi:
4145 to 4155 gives 13.3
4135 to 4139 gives 16.2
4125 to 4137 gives 24.8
